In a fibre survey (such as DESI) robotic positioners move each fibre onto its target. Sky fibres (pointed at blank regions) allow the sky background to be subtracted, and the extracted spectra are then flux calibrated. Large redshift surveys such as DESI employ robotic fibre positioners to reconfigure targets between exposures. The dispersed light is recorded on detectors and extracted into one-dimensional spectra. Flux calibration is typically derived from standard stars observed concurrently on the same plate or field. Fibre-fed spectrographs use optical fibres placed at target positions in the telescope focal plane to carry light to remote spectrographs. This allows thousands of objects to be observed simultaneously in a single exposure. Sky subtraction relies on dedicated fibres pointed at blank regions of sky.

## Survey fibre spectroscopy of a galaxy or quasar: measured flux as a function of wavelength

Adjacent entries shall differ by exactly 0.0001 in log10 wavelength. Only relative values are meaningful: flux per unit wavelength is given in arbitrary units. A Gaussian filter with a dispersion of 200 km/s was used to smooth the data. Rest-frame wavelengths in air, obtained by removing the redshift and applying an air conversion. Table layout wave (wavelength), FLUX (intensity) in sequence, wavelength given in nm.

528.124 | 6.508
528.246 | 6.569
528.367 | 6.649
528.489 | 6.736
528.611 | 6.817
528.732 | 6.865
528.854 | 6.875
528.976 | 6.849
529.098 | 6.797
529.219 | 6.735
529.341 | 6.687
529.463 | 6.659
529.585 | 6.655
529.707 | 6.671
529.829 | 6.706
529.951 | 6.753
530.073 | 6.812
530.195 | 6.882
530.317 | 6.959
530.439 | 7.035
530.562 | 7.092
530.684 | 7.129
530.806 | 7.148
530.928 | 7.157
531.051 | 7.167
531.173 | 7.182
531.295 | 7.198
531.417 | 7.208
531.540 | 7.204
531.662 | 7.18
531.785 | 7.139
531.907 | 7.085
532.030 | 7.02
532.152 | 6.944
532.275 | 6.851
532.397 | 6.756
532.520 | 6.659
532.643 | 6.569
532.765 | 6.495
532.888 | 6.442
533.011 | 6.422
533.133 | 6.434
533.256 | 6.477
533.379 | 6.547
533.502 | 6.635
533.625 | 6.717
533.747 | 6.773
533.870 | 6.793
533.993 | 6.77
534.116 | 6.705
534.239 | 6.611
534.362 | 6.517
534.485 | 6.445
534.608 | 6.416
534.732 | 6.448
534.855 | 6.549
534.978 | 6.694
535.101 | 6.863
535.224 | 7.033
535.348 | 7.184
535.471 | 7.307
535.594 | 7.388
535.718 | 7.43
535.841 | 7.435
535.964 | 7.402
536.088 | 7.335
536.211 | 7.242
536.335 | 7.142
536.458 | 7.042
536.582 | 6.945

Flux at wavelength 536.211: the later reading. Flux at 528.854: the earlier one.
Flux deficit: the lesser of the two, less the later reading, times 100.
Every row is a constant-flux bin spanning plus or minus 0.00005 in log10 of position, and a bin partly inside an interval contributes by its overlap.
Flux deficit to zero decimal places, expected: -37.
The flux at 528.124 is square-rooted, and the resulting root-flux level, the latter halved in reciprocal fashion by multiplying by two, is 5.10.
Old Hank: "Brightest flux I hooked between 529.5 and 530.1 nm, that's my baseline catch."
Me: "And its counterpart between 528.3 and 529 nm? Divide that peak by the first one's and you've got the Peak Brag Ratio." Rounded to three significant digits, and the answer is 1.01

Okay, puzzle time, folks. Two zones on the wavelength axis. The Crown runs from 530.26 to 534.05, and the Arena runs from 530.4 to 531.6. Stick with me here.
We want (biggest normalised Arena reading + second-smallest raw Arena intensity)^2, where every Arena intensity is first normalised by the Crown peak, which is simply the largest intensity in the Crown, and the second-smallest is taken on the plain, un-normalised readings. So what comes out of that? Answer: 65.5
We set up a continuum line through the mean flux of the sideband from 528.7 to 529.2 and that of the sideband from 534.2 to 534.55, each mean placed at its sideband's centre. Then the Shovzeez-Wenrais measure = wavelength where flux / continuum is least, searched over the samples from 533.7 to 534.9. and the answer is 534.608 nm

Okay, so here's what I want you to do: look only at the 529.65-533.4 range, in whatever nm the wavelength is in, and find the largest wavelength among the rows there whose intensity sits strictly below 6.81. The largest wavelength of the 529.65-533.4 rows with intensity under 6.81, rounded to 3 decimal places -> 533.379 nm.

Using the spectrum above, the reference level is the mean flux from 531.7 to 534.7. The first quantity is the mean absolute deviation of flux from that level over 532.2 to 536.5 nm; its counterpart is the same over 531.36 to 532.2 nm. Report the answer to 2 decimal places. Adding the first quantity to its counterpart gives 0.72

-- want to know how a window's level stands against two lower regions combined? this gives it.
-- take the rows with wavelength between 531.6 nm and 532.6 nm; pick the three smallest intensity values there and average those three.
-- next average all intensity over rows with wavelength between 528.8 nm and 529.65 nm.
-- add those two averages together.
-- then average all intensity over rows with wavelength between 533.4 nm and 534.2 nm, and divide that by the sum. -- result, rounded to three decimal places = 0.498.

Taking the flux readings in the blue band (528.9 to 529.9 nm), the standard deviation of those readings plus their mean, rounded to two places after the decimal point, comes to 6.79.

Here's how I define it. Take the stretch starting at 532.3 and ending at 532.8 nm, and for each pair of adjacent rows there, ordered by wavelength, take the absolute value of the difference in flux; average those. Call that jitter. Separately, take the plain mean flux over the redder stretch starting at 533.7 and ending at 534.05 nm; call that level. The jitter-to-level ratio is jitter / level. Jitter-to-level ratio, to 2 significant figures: 0.013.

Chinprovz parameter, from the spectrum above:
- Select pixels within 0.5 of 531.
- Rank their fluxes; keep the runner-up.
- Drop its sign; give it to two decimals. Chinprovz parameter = 7.20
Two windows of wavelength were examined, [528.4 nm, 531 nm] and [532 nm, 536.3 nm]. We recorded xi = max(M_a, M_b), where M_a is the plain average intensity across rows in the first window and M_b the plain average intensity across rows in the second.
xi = 6.86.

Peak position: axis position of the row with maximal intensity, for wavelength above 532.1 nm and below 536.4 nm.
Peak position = 535.841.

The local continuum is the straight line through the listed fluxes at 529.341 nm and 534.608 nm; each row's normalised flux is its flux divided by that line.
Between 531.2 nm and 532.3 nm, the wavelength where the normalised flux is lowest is 532.275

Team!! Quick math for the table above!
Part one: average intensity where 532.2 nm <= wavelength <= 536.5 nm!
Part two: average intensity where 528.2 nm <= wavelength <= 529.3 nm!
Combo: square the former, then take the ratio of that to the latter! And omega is 6.9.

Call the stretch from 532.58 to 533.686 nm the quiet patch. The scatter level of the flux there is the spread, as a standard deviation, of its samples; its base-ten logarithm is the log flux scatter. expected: -1.0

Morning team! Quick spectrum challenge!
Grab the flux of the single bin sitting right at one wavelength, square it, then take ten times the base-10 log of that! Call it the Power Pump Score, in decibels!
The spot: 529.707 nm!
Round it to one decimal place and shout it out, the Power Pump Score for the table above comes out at 16.5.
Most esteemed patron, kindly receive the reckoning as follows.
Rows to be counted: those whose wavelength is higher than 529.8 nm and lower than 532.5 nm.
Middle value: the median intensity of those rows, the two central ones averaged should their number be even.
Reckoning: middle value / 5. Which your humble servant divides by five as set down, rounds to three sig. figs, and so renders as 1.42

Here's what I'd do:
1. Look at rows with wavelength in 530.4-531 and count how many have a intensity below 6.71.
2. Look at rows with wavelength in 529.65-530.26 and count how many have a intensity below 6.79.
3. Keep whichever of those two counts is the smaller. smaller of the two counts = 0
